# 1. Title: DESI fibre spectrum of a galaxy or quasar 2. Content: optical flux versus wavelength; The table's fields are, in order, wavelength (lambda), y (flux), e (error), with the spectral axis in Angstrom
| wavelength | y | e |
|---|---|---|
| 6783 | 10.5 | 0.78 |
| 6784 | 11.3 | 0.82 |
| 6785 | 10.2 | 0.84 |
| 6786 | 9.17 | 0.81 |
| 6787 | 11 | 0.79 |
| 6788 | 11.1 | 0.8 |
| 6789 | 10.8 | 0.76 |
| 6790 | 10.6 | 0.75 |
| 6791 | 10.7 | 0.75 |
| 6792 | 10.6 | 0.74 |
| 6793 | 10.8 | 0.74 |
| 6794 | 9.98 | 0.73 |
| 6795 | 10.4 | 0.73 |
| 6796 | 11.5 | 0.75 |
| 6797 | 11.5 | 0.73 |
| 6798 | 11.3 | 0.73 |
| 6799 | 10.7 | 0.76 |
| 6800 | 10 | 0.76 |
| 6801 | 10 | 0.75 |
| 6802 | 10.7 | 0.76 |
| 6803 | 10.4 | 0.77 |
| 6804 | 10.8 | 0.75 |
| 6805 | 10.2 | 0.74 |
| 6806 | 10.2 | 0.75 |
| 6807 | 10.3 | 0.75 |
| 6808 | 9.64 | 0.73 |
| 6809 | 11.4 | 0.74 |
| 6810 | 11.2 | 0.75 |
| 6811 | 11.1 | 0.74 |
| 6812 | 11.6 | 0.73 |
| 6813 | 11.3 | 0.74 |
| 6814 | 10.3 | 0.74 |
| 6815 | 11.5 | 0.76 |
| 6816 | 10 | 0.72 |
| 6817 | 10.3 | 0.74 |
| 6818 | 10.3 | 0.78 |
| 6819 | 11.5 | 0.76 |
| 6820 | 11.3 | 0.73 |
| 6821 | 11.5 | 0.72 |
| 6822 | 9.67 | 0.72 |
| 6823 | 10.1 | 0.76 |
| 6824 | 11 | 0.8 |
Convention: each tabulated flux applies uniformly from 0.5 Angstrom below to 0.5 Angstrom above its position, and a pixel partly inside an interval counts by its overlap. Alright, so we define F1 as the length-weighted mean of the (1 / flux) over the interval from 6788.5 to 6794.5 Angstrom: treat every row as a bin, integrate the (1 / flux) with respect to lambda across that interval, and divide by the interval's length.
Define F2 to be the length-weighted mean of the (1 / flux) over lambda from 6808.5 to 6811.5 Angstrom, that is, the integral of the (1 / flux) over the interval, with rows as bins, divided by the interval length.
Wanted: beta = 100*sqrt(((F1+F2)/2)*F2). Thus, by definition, 9.04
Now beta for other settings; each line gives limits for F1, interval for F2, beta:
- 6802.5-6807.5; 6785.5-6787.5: 9.91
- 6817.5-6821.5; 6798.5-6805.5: 9.46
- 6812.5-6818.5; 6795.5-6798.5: 8.92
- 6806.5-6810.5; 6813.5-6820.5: 9.36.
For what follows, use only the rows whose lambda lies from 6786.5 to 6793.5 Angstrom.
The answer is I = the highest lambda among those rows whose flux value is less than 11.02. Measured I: 6793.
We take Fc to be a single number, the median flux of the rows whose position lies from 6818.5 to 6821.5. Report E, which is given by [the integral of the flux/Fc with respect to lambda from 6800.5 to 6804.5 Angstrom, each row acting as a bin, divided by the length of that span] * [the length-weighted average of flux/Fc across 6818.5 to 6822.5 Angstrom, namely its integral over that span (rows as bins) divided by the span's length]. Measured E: 0.87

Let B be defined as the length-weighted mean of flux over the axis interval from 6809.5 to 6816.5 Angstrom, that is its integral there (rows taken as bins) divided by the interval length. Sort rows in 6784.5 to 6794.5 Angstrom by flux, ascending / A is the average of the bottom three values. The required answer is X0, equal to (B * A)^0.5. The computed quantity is 10.4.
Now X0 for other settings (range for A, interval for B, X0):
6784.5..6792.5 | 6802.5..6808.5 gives 10.1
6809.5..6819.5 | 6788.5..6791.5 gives 10.4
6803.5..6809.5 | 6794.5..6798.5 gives 10.6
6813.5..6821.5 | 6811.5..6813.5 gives 10.8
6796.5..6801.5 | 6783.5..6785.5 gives 10.5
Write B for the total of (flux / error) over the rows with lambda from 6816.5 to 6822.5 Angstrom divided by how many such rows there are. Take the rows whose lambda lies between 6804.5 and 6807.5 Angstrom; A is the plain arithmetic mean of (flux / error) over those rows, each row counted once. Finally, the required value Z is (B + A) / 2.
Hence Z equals 14.1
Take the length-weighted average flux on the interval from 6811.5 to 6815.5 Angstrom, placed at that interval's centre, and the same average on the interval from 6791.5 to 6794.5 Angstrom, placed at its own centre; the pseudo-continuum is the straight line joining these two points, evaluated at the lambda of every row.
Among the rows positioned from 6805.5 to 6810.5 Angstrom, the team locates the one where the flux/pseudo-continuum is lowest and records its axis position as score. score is 6808 Angstrom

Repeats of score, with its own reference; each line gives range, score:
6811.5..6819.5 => 6816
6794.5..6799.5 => 6795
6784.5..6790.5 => 6786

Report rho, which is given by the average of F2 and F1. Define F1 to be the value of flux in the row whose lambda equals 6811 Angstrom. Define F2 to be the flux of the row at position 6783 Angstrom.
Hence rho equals 10.8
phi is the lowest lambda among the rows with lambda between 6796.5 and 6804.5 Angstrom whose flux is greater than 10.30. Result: 6797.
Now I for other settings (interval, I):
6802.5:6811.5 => 6808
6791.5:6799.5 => 6799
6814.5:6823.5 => 6823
